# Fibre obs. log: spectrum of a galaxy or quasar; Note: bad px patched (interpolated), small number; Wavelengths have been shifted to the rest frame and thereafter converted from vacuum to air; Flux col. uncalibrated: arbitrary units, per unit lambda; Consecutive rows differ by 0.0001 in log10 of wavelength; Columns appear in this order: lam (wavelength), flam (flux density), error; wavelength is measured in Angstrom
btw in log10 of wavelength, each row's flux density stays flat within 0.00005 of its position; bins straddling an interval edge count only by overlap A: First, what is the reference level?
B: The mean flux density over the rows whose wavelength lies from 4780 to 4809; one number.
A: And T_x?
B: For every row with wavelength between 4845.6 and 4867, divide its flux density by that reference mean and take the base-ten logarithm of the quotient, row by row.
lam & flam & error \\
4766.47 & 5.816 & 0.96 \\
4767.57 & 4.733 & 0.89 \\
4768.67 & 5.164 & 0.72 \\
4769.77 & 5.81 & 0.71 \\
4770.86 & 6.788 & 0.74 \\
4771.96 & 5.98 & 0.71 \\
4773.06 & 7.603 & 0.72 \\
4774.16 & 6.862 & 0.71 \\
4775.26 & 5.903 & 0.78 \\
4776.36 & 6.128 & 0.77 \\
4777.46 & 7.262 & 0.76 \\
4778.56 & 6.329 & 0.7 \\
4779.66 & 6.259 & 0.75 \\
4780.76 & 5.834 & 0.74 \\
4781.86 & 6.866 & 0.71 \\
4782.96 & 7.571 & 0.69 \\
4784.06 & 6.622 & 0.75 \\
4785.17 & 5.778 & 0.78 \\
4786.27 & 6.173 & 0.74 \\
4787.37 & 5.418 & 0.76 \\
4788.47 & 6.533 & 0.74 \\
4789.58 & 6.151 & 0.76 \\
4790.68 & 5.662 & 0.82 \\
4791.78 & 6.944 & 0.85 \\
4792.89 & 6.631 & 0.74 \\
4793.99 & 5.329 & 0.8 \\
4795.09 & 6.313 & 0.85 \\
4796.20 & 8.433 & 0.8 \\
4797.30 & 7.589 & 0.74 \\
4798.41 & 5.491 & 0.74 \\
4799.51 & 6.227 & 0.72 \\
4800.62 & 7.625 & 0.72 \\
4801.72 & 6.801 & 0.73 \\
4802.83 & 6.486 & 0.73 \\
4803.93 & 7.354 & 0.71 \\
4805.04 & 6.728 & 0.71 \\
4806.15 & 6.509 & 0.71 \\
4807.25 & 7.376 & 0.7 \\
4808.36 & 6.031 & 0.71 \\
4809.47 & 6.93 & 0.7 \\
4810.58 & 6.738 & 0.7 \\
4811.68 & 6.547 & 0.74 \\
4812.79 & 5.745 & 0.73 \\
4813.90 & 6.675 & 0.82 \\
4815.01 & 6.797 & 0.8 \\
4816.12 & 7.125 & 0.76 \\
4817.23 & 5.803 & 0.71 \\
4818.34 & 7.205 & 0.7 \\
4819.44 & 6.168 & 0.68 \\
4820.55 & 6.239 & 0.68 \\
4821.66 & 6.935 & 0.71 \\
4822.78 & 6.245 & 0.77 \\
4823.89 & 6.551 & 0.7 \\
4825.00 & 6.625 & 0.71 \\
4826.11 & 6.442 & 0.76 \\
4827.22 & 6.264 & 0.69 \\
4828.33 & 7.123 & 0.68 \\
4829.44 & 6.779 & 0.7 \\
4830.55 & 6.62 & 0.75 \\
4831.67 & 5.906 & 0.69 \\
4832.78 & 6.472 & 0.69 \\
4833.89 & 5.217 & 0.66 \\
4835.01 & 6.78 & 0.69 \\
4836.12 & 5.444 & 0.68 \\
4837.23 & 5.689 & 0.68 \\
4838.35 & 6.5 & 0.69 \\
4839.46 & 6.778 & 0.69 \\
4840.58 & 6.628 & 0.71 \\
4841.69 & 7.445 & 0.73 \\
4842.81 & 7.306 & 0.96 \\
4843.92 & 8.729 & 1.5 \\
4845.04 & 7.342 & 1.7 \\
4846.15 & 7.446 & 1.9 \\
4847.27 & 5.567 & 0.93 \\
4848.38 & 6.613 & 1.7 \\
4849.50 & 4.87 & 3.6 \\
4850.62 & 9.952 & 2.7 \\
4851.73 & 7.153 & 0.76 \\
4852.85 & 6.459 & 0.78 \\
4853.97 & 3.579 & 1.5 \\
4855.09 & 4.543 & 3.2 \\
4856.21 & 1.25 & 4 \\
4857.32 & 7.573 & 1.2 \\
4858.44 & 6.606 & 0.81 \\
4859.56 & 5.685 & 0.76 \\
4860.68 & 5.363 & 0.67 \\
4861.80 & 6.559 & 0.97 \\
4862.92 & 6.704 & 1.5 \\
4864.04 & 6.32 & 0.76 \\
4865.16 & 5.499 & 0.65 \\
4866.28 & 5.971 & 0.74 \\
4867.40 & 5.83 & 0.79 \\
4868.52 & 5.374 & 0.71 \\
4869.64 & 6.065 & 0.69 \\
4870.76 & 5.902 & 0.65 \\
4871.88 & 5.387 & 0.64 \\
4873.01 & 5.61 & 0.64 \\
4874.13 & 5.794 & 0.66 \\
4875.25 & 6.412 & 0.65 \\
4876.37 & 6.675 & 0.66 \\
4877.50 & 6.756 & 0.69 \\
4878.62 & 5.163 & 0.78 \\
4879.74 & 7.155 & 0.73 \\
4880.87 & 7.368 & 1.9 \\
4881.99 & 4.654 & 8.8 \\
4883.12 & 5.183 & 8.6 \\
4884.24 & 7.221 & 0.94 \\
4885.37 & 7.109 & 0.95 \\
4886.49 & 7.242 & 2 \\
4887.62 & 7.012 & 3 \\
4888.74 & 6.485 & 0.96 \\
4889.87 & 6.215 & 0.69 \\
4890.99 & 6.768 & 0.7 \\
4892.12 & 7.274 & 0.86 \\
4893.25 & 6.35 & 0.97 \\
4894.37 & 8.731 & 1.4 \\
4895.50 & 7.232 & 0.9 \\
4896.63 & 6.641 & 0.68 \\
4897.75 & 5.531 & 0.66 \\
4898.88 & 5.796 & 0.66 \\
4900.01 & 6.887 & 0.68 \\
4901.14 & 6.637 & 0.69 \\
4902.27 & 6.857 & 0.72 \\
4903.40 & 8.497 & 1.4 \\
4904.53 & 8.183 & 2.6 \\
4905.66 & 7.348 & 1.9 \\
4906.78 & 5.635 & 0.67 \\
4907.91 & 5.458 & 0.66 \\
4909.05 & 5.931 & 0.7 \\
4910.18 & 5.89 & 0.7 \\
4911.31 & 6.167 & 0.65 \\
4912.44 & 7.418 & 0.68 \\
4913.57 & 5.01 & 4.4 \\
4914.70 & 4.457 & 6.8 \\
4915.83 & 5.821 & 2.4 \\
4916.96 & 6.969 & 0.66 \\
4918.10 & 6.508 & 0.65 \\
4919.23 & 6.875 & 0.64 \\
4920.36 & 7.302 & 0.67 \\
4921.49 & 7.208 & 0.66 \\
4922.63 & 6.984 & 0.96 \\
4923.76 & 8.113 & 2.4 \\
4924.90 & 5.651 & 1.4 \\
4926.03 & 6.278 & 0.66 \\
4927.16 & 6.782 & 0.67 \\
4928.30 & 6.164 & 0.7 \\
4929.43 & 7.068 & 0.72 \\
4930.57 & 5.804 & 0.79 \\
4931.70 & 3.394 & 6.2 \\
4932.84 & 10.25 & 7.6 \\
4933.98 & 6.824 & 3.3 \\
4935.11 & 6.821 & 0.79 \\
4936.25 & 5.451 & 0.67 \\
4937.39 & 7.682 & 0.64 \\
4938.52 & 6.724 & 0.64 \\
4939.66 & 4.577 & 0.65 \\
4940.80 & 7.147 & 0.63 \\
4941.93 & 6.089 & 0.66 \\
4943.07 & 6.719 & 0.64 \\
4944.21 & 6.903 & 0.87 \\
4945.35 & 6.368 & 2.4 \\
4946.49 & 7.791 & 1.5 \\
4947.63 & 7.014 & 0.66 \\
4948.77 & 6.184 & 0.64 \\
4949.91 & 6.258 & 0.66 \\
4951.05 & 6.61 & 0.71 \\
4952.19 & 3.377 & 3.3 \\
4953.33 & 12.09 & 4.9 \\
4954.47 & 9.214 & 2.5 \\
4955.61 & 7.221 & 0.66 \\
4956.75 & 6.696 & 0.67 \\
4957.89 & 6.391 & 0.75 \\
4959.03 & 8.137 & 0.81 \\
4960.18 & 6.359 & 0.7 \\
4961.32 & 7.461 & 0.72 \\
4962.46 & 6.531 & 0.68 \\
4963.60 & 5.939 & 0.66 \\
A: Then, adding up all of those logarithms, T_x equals -1.28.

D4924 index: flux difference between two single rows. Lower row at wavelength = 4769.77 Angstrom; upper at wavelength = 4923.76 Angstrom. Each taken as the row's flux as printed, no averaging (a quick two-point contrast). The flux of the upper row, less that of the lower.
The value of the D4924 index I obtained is 2.3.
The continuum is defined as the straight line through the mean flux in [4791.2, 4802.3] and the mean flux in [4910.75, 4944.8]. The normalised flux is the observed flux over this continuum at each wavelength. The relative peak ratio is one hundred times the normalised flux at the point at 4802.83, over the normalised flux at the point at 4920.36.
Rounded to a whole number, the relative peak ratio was 86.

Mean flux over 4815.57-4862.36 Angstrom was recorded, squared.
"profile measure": 41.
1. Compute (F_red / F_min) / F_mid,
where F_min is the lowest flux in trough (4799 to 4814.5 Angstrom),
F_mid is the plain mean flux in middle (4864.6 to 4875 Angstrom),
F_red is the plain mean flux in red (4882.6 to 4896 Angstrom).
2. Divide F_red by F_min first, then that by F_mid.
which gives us 0.210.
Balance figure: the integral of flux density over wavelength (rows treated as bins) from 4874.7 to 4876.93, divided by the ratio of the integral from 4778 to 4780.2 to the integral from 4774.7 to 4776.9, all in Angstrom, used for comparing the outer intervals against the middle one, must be 14.0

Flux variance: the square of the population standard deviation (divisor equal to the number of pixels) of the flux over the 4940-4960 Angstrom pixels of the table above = 2.9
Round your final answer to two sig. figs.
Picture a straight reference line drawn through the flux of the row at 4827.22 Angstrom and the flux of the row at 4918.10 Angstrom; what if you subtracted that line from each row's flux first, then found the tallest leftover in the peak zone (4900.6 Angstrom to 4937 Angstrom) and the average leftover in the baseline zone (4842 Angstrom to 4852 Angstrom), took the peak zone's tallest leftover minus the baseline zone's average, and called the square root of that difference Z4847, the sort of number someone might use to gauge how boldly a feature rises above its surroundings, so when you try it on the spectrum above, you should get 1.7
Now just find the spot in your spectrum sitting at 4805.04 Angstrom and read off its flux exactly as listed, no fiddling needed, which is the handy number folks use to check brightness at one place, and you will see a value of 6.728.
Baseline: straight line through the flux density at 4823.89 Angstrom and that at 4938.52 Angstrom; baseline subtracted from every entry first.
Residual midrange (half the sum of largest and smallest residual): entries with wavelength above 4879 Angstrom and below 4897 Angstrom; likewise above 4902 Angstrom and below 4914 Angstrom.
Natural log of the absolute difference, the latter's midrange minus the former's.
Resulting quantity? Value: -3.5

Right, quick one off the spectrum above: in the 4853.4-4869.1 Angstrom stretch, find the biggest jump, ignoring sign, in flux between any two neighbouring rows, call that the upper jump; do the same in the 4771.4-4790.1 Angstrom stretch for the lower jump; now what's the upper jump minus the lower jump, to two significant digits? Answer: 4.7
